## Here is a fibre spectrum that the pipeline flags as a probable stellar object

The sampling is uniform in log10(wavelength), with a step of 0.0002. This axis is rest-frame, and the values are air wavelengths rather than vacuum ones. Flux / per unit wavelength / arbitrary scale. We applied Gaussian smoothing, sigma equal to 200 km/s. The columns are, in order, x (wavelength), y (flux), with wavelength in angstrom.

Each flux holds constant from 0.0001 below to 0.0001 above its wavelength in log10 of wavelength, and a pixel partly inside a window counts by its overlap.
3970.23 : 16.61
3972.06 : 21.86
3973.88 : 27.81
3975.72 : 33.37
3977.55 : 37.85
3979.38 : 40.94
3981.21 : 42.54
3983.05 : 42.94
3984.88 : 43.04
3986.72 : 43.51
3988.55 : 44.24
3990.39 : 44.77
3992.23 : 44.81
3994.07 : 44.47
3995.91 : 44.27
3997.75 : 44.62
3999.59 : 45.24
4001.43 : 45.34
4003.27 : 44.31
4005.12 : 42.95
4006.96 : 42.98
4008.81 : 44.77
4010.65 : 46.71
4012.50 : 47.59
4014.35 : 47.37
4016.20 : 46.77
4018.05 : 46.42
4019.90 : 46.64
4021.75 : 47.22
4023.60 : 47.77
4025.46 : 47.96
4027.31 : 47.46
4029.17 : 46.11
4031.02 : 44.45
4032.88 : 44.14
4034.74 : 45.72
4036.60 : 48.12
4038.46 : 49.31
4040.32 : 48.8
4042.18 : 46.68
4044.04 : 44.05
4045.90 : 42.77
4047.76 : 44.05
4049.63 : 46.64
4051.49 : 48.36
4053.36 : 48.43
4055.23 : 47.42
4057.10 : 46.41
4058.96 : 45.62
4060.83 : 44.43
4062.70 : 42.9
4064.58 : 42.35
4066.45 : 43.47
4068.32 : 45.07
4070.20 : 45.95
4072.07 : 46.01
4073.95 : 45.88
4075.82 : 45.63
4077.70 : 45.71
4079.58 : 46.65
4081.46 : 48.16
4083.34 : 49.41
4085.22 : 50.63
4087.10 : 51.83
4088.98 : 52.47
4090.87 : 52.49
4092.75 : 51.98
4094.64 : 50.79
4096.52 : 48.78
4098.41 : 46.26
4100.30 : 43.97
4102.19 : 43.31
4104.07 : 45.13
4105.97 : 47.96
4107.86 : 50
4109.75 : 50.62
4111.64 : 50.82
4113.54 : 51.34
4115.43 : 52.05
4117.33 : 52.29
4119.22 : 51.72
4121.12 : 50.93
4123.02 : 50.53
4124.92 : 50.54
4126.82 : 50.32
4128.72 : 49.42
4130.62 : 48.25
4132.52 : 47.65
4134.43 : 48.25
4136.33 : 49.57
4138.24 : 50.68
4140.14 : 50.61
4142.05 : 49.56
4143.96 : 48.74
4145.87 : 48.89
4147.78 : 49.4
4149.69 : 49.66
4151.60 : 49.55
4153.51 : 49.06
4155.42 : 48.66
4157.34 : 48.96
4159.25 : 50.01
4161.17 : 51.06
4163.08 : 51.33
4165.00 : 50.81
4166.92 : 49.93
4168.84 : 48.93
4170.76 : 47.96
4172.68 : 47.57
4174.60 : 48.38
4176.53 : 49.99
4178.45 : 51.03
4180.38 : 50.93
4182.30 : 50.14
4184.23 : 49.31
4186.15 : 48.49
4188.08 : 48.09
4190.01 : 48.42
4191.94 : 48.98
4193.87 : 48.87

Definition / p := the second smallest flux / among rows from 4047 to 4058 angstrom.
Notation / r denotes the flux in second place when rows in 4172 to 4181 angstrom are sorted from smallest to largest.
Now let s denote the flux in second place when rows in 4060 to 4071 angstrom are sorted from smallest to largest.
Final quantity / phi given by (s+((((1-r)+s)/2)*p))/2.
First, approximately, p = 46.41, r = 48.38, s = 42.9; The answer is -31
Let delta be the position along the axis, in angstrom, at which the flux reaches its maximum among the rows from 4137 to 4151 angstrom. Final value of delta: 4138.24 angstrom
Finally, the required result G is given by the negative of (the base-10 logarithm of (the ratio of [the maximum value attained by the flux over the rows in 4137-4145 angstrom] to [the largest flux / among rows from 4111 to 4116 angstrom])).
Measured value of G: 0.01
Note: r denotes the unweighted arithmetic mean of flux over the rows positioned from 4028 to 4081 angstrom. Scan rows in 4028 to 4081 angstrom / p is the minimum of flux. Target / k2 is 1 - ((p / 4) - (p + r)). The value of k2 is 79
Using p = 42.35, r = 45.8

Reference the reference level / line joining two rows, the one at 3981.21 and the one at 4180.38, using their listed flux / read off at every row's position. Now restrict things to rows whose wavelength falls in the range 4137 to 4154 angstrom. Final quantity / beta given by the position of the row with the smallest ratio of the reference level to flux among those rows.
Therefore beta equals 4138.24 angstrom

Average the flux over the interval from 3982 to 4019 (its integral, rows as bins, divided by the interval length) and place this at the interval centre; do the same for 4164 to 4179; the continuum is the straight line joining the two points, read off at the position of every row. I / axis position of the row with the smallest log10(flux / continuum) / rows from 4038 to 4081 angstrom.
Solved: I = 4064.58 angstrom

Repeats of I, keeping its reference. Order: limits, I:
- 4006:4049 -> 4045.90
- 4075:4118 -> 4102.19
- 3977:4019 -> 3977.55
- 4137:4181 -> 4172.68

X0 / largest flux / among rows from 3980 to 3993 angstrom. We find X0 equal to 44.81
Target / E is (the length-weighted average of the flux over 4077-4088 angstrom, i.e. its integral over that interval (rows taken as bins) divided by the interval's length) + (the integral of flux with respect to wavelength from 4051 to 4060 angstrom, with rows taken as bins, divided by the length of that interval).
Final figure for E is 95.9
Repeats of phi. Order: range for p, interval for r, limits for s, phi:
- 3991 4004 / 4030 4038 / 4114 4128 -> 104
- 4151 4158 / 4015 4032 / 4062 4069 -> -6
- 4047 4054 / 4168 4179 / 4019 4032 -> 13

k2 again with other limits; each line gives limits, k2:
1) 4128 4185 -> 86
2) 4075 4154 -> 83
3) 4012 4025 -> 83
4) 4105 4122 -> 88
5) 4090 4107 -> 81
